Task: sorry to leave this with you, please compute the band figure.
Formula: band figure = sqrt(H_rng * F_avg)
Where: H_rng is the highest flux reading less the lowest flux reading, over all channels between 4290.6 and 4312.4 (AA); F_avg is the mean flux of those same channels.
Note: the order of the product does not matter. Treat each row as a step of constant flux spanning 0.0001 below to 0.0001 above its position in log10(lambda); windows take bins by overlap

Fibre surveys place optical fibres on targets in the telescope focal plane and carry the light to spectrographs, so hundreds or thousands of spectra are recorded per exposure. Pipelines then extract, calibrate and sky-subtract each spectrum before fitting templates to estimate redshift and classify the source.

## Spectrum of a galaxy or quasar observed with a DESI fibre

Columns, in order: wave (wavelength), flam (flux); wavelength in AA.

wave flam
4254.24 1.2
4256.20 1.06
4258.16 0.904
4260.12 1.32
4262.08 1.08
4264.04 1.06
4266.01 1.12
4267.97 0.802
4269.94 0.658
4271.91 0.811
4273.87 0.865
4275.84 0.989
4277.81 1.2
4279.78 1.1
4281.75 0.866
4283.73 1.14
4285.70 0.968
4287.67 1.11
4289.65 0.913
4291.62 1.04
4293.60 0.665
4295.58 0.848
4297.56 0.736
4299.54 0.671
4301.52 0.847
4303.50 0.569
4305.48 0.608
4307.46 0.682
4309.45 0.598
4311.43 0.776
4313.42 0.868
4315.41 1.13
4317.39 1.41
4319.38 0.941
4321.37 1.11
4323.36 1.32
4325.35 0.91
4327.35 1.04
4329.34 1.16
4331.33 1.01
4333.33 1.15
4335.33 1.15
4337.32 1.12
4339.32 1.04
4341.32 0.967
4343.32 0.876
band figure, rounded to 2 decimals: 0.59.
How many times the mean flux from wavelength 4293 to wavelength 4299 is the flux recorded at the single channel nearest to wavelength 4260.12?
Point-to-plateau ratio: 1.8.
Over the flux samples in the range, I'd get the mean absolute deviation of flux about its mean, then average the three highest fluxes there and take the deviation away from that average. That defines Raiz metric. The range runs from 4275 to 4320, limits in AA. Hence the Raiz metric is 1.07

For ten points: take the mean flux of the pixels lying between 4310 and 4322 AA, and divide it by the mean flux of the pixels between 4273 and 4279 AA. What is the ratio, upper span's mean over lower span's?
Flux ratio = 1.0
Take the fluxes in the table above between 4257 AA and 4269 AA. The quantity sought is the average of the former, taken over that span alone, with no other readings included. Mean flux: 1.05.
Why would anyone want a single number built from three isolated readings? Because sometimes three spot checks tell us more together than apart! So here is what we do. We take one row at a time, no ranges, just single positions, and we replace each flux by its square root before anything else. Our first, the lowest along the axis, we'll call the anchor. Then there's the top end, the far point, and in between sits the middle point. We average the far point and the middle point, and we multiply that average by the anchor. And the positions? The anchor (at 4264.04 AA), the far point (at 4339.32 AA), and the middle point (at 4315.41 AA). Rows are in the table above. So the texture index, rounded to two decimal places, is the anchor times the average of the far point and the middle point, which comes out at 1.07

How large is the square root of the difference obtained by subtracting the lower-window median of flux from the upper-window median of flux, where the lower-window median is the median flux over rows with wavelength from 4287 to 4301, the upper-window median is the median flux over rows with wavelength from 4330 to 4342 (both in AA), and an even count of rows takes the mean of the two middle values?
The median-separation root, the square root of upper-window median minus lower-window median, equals 0.5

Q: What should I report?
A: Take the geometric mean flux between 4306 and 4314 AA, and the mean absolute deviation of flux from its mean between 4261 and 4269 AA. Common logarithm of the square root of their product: -0.56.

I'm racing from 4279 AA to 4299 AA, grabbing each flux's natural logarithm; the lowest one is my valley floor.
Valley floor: -0.41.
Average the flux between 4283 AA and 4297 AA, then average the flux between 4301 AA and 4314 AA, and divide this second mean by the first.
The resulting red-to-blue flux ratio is 0.74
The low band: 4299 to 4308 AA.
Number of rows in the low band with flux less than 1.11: 5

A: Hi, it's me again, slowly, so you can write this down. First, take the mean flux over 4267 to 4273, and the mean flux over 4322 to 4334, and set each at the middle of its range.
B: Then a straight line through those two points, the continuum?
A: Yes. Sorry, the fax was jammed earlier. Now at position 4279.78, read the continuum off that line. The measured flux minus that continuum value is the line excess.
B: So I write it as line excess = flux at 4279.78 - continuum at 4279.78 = 0.3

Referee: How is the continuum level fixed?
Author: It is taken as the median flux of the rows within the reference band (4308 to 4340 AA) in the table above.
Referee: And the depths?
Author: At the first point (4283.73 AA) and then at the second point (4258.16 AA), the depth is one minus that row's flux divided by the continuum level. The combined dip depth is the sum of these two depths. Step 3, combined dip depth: 0.10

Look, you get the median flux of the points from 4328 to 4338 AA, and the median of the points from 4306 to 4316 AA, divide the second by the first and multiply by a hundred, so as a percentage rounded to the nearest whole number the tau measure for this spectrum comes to 67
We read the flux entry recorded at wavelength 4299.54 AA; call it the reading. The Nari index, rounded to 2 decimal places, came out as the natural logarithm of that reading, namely -0.40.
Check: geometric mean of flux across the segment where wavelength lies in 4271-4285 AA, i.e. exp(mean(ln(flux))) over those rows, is 0.99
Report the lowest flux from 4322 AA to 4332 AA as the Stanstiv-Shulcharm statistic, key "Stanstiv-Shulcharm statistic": 0.91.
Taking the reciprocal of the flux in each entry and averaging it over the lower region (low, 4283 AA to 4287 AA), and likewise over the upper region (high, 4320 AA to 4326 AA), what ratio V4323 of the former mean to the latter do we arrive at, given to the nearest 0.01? 1.04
